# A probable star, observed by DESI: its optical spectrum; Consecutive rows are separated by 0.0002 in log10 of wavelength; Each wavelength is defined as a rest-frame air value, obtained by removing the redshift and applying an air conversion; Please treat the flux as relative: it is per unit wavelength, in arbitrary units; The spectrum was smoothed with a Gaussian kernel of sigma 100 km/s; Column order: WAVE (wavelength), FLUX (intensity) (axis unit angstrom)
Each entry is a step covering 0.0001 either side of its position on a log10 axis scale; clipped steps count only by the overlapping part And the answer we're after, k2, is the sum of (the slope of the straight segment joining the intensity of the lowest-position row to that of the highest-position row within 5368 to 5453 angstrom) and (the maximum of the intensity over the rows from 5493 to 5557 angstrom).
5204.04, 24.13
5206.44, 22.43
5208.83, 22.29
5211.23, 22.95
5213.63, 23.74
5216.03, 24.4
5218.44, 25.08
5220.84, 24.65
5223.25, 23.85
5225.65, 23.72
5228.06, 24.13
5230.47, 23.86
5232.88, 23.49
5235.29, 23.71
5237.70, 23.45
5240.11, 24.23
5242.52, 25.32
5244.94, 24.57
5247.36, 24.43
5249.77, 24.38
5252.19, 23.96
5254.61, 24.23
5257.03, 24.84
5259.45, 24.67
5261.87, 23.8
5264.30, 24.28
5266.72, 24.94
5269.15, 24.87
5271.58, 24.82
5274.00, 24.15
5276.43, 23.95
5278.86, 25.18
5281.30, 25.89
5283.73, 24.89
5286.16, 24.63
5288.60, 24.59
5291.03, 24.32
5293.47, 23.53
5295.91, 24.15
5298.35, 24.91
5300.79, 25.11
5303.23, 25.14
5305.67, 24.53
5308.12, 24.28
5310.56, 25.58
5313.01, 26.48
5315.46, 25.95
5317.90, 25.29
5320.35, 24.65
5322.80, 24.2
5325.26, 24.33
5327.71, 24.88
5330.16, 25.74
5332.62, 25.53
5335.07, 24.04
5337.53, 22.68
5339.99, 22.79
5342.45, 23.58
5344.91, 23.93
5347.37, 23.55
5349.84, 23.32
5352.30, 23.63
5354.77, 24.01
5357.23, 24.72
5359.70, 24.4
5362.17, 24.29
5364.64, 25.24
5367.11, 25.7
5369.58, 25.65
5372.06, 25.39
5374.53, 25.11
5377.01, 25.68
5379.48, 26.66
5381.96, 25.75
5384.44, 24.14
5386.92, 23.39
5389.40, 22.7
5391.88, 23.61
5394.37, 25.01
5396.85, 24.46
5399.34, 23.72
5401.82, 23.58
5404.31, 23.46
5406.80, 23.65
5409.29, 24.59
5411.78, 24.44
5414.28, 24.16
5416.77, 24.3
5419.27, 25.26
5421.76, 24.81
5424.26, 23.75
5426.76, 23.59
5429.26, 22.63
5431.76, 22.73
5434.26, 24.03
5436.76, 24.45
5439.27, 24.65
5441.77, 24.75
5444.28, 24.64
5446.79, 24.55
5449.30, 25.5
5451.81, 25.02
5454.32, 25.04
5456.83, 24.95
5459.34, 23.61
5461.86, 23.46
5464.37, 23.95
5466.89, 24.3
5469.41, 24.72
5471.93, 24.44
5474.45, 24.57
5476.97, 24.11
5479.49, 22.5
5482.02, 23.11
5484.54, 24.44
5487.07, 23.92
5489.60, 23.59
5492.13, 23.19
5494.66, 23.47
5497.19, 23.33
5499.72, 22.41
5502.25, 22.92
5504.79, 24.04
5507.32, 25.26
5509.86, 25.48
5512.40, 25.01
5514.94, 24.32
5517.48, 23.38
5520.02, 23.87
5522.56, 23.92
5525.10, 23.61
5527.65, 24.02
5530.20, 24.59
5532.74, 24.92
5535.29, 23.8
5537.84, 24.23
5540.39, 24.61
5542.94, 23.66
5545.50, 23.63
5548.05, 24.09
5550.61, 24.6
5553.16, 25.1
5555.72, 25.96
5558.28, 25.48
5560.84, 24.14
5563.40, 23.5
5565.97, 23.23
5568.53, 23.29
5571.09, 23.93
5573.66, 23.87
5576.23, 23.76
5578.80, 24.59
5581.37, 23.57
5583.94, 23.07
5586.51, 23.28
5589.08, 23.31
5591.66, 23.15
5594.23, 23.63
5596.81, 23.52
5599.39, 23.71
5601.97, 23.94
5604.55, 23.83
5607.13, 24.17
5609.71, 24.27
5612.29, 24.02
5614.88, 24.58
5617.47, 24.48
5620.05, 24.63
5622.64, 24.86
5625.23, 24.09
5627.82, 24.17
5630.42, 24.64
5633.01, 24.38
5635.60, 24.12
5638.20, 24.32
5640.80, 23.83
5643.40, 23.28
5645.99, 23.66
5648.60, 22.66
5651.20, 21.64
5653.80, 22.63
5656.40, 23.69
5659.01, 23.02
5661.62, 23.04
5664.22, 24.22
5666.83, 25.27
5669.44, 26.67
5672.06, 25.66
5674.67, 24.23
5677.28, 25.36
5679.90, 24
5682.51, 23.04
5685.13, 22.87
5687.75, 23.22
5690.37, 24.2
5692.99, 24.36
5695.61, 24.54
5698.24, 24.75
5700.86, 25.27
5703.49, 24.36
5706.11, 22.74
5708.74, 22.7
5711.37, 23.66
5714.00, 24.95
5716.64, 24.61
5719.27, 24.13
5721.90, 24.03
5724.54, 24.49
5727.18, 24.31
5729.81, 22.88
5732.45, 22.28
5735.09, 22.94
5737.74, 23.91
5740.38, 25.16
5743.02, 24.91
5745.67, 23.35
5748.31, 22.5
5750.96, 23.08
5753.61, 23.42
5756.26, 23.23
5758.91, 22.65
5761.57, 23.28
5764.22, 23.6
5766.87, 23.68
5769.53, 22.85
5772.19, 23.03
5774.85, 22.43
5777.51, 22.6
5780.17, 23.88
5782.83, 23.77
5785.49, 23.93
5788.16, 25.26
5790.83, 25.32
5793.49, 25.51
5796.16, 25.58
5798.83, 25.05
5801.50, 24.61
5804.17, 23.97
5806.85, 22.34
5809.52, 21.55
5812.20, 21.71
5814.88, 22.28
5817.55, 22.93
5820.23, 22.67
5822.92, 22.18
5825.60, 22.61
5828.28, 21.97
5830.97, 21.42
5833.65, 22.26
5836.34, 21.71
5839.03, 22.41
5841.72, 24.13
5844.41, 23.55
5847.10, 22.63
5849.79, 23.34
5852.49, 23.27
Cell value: 26.0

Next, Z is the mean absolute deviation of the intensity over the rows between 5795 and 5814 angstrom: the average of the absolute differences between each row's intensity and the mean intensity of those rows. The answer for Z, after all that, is 1.44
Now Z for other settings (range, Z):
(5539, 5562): 0.63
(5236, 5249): 0.45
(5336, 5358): 0.44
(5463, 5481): 0.49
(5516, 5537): 0.37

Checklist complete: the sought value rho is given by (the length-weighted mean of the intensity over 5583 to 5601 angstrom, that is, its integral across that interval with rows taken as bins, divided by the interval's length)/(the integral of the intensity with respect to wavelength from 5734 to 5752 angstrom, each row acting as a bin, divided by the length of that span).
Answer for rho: 0.99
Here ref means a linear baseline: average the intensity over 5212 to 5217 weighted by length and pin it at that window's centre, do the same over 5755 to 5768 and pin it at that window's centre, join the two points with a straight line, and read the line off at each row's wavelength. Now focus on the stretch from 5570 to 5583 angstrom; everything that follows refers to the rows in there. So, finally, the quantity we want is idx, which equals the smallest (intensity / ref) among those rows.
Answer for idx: 1.00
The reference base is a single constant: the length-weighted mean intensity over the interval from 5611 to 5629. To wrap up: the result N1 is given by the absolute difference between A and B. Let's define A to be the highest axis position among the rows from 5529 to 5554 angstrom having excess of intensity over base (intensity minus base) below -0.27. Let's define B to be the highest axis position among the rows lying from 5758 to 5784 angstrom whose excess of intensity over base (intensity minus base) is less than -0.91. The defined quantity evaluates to 229.5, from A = 5548.05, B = 5777.51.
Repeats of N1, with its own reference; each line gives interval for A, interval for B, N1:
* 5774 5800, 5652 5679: 123.9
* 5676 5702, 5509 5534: 170.3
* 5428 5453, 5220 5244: 196.6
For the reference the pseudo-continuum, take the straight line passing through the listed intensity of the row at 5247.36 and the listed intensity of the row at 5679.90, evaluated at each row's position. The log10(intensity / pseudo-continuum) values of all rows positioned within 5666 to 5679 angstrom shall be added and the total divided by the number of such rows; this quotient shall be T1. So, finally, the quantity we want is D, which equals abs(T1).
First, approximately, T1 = 0.025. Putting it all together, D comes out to 0.0249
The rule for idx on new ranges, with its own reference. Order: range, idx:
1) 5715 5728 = 1.03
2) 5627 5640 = 1.03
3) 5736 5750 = 0.97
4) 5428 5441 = 0.95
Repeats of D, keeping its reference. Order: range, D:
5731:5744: 0.0023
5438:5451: 0.0103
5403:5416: 0.0038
